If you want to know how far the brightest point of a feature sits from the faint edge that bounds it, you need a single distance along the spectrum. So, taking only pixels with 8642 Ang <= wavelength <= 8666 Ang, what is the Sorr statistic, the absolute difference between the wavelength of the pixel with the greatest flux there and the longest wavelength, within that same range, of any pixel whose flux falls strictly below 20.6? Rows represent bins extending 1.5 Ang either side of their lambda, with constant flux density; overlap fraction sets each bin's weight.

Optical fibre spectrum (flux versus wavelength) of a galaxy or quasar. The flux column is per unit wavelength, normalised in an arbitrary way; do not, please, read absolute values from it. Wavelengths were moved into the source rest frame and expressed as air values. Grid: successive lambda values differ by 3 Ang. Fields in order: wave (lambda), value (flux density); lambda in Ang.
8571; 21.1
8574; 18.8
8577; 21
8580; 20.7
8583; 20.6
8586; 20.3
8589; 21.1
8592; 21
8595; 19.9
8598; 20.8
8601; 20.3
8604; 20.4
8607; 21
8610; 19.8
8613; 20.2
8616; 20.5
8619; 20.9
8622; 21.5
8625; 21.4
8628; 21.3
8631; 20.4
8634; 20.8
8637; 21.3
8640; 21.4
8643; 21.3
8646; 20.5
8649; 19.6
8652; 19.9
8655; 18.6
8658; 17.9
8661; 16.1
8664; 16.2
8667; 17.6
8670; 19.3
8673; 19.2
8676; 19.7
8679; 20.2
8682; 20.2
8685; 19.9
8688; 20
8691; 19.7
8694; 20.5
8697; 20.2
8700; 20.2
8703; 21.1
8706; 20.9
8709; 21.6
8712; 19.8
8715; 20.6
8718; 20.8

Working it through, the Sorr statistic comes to 21 Ang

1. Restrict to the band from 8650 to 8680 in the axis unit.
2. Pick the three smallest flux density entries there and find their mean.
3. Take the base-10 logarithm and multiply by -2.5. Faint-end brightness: -3.05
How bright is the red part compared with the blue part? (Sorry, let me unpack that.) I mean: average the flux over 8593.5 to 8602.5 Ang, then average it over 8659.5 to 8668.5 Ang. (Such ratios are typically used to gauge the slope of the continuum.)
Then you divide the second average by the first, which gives 0.818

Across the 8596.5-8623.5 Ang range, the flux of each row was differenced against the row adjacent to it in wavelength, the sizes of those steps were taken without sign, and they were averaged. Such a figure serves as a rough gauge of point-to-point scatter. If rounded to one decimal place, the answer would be 0.5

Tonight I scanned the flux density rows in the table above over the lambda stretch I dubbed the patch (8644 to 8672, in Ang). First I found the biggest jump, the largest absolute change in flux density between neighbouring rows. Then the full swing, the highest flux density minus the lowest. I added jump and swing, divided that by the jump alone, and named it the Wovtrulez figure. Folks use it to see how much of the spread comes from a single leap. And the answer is 3.4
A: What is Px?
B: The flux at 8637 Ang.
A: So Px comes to 21.3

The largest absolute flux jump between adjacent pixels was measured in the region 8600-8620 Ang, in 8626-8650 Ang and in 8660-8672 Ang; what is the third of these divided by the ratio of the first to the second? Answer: 1.3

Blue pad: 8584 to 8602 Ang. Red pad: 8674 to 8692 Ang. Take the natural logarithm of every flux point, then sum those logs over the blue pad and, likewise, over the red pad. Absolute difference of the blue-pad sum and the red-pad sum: 0.2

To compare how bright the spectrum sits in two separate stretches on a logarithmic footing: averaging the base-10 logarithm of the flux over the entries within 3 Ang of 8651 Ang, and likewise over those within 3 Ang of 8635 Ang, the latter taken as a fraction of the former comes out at 1.02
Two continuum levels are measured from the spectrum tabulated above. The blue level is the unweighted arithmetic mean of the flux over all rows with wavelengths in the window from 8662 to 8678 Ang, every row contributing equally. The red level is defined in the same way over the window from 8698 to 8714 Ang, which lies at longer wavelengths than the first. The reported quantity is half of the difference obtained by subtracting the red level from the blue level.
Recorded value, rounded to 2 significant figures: -1.2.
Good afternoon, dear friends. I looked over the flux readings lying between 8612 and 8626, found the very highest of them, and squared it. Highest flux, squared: 462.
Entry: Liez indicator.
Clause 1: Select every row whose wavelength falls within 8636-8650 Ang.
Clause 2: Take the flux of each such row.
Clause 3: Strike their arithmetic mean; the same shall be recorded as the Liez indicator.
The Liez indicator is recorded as 20.8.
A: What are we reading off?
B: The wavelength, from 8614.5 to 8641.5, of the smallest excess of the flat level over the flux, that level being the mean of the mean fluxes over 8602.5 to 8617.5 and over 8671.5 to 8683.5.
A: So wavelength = 8622 Ang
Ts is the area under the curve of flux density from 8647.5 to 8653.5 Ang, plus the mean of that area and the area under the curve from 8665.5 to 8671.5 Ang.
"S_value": 233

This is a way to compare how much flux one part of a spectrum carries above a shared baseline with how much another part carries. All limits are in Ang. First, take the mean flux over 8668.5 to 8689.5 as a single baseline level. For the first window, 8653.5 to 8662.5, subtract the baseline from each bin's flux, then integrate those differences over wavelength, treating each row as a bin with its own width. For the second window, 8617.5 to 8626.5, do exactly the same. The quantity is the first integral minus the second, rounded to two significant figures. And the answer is -34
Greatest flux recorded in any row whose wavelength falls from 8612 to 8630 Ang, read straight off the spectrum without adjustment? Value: 21.5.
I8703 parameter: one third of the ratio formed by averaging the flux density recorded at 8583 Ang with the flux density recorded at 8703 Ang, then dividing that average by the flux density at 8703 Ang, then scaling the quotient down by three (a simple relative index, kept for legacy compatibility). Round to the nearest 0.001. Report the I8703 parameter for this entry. 0.329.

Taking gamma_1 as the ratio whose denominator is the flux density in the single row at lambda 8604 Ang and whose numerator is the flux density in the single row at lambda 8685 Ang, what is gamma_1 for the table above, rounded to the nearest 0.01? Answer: 0.98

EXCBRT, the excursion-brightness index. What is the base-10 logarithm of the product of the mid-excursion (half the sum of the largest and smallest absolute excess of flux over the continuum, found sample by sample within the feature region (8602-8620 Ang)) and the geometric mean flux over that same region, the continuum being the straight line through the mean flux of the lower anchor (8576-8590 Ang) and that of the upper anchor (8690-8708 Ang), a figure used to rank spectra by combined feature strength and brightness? 1.02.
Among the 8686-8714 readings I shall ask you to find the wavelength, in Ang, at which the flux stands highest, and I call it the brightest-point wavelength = 8709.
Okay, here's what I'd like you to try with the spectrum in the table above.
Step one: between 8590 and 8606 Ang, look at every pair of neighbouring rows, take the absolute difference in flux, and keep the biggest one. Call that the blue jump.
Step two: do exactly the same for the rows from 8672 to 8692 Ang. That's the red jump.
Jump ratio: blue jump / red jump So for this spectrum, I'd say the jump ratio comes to 2.2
